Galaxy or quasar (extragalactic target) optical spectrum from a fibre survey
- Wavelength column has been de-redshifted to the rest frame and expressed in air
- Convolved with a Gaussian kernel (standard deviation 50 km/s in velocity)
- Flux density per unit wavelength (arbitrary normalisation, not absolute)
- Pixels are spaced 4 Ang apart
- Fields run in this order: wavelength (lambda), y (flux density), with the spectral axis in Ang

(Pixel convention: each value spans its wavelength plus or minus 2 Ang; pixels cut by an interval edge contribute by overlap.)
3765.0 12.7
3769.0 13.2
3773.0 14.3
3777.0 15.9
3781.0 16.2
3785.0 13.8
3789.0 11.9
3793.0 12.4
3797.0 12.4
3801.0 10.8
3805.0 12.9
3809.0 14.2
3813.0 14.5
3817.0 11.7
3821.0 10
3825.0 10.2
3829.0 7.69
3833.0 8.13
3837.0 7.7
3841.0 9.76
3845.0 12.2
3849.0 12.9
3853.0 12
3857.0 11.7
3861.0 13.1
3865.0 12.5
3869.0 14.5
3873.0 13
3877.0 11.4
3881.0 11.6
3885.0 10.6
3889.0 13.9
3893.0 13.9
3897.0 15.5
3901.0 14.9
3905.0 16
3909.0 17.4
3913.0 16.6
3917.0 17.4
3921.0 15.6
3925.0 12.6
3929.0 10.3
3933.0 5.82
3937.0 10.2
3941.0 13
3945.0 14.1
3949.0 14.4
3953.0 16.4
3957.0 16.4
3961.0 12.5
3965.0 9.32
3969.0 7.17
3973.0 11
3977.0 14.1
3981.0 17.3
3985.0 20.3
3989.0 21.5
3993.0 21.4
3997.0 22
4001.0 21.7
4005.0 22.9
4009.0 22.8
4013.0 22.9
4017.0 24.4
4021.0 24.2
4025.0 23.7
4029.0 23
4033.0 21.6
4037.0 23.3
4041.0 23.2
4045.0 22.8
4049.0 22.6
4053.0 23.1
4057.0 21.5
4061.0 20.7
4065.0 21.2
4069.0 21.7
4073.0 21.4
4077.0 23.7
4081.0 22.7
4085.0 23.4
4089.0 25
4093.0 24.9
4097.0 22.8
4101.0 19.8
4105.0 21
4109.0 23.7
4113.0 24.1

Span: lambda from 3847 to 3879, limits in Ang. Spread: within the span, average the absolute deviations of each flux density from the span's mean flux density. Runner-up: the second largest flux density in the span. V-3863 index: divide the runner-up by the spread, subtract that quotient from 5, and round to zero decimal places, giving -13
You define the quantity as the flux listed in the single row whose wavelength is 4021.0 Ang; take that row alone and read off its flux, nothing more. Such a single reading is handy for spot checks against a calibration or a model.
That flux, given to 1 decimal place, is 24.2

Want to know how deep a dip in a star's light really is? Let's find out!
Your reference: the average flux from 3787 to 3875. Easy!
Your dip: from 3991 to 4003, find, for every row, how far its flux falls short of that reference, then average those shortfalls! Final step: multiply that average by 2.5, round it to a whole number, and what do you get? -25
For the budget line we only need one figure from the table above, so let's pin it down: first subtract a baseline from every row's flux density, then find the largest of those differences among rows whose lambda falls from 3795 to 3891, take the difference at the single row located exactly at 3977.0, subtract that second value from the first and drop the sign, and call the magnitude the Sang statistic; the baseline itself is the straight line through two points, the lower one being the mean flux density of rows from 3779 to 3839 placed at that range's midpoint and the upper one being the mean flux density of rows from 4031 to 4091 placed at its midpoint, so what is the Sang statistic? 7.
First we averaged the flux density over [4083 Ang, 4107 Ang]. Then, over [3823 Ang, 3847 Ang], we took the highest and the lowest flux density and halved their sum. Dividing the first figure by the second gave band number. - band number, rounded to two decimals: 2.29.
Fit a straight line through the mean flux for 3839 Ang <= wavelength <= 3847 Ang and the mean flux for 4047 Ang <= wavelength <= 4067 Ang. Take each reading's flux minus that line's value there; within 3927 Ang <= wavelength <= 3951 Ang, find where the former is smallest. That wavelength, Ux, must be 3933.0 Ang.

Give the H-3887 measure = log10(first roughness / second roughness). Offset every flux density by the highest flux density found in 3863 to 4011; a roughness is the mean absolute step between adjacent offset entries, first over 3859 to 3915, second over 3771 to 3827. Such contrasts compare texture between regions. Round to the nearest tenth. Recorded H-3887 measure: 0.0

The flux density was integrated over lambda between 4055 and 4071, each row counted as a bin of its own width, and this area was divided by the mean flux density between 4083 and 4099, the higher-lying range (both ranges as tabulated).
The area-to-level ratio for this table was 14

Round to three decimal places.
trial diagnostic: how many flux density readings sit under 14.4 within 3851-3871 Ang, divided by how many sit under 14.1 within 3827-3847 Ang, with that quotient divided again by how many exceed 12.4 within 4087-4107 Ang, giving 0.160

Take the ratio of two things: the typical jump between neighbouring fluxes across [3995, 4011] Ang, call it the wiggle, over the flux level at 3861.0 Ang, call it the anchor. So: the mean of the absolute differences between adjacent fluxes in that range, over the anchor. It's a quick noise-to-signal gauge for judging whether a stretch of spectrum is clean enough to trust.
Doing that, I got 0.041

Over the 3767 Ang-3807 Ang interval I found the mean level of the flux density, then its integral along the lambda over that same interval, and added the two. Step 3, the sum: 549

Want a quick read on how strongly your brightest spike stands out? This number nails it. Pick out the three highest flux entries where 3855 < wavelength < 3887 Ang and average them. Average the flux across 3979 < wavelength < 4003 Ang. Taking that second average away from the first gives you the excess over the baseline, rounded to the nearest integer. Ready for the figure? -7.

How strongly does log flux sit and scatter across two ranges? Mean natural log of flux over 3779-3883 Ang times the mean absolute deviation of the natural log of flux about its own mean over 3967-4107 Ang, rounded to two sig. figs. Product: 0.33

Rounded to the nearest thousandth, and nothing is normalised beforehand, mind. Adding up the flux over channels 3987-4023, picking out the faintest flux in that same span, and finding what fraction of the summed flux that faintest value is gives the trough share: 0.105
